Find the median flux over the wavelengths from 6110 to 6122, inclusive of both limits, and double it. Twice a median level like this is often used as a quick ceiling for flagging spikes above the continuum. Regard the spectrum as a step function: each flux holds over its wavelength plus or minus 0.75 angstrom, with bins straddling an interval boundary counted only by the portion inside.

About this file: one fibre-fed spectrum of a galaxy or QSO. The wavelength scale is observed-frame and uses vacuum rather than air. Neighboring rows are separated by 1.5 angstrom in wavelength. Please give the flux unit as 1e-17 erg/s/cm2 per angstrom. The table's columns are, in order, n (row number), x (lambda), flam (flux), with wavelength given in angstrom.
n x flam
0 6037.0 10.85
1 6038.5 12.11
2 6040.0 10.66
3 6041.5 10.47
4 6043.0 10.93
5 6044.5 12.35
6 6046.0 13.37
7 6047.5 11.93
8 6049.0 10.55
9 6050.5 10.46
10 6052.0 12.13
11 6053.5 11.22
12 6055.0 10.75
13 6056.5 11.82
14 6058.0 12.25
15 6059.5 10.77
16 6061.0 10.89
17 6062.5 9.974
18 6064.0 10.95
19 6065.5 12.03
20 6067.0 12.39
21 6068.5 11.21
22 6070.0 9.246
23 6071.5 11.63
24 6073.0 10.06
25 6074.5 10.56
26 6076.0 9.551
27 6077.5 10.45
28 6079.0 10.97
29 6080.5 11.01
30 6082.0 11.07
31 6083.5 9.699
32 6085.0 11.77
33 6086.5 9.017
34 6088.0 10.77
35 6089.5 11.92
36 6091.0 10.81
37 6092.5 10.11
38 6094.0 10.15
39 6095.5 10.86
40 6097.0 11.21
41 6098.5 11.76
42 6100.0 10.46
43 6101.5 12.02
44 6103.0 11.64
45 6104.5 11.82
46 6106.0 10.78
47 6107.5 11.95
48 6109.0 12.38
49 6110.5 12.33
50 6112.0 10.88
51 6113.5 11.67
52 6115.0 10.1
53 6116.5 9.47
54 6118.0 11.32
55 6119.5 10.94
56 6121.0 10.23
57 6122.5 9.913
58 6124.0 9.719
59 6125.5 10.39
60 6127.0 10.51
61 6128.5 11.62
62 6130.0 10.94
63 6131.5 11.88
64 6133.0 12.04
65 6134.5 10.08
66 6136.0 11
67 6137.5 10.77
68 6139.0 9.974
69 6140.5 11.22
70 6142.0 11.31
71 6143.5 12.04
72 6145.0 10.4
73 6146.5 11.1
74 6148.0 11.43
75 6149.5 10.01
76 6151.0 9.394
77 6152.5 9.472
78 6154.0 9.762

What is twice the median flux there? 21.8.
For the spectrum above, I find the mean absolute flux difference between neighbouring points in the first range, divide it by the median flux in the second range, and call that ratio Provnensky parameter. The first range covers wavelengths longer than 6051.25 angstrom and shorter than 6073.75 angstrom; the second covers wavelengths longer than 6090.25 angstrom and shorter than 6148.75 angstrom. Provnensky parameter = 0.097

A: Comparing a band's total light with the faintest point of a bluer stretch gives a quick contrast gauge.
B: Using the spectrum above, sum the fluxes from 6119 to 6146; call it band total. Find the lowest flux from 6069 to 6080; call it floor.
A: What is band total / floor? 21.1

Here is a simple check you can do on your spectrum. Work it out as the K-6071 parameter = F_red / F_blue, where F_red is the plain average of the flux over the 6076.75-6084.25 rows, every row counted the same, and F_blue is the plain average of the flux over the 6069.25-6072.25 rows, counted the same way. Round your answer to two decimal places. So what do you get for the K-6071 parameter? 1.02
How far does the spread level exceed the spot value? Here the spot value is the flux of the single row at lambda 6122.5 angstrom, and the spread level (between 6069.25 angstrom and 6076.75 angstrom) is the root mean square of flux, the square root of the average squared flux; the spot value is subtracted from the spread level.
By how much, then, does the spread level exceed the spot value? 0.3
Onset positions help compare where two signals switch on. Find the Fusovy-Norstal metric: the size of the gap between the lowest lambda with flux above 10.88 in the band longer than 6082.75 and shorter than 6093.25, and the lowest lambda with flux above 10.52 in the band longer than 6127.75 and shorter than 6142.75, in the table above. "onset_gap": 43.5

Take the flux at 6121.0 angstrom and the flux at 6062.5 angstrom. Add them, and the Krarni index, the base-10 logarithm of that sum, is 1.31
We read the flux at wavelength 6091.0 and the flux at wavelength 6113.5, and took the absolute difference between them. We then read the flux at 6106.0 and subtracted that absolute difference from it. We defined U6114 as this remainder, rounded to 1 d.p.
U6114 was 9.9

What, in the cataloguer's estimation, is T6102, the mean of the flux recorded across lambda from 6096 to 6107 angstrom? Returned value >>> 11.4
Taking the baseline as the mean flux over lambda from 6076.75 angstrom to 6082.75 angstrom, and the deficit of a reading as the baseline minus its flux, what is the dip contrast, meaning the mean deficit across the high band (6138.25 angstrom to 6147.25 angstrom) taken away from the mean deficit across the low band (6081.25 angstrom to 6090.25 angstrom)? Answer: 0.30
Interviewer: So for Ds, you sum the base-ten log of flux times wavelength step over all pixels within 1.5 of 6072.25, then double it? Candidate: 6.20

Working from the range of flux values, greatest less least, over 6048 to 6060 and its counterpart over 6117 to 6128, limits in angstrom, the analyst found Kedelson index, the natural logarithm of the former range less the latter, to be -1.7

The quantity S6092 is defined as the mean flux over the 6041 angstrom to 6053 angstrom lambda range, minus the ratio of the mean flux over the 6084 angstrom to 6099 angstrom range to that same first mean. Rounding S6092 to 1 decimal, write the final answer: 10.6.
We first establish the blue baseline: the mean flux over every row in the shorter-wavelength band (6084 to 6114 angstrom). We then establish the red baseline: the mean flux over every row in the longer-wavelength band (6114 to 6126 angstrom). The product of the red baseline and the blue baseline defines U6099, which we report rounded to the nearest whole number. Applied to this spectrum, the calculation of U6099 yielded 115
